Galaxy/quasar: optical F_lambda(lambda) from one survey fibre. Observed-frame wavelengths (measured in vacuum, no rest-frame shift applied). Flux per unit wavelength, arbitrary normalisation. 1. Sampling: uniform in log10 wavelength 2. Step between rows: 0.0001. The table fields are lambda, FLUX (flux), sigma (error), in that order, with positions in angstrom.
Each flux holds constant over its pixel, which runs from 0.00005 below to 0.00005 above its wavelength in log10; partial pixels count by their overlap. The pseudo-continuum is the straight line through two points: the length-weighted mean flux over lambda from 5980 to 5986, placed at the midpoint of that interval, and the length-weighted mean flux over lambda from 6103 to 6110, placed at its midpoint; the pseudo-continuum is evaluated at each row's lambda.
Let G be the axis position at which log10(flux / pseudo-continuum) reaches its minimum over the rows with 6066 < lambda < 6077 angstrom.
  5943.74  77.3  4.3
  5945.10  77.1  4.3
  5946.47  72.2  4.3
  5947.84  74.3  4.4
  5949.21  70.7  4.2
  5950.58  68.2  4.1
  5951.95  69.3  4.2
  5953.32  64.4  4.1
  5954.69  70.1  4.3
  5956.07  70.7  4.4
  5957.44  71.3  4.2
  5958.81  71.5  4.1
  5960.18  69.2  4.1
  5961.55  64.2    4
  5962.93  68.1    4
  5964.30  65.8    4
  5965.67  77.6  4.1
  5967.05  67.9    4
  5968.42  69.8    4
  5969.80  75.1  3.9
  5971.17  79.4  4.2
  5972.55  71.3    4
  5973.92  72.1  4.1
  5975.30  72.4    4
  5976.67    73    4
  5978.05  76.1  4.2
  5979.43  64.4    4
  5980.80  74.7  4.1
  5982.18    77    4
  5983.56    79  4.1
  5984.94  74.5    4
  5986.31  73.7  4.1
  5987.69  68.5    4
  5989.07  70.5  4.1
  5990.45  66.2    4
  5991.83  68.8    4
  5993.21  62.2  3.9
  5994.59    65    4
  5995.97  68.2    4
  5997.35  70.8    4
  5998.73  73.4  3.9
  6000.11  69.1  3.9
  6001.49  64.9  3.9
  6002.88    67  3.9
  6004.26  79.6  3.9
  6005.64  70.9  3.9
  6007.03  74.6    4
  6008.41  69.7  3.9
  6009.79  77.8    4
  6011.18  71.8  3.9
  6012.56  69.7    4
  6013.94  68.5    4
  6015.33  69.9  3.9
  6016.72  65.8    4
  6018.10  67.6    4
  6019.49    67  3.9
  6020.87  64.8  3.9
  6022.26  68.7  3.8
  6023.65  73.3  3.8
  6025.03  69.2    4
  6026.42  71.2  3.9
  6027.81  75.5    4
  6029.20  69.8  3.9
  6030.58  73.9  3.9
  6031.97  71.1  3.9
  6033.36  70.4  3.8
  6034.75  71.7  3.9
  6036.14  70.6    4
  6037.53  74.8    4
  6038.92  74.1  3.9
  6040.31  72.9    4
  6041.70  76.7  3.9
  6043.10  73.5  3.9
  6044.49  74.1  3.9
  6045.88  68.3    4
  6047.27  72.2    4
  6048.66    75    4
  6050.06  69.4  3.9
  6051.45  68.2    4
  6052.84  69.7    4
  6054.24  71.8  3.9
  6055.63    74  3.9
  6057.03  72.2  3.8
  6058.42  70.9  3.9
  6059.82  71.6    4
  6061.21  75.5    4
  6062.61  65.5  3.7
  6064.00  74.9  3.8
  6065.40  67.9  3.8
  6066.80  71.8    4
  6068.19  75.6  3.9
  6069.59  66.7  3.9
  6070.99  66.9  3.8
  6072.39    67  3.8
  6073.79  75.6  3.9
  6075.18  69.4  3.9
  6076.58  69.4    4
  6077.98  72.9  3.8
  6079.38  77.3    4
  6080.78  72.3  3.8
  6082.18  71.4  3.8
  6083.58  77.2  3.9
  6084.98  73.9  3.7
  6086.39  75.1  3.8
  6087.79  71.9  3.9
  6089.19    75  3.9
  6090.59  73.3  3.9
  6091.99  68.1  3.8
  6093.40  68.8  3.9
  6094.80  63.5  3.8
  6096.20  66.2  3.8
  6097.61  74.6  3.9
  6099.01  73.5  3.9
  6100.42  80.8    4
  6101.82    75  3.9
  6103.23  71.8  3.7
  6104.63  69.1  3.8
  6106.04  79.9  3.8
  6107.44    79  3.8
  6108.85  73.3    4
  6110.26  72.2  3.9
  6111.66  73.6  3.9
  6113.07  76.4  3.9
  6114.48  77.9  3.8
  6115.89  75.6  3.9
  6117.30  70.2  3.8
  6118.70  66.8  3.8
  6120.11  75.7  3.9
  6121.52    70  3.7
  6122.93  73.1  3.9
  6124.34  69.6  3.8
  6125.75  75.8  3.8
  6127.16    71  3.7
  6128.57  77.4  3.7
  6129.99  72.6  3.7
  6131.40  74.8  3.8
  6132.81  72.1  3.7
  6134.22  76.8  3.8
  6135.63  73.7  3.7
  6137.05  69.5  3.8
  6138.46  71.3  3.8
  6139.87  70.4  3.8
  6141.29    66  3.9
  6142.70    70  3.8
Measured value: 6069.59 angstrom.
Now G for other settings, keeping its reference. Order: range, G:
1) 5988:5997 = 5993.21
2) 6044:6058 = 6051.45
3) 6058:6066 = 6062.61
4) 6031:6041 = 6033.36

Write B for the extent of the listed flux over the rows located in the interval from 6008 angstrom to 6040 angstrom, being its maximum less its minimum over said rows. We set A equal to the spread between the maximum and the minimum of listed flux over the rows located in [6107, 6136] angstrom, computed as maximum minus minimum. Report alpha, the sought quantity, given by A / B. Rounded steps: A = 12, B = 13.0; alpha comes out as 0.94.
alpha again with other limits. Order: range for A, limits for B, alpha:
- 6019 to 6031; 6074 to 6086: 1.35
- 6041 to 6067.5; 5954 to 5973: 0.74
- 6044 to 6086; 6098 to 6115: 1.01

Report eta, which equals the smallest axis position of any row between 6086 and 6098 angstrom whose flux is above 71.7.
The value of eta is 6086.39 angstrom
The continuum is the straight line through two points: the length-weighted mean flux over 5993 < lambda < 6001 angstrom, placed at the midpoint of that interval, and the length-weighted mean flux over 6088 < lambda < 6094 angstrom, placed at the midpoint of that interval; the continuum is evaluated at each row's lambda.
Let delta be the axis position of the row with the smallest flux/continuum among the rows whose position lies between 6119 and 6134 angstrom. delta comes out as 6124.34 angstrom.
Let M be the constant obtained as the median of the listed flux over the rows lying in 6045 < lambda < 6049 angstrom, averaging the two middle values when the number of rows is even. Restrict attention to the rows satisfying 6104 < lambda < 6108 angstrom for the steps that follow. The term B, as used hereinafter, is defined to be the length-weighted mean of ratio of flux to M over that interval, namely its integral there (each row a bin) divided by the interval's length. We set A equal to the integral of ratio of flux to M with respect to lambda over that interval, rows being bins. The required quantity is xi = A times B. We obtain 4.44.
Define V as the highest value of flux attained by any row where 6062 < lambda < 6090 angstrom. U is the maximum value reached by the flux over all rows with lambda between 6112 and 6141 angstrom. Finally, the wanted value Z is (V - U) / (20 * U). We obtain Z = -0.0004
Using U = 77.9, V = 77.3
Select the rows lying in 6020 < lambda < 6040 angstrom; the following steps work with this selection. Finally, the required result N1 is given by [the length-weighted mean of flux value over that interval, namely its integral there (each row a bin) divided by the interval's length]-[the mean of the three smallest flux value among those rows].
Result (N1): 3.8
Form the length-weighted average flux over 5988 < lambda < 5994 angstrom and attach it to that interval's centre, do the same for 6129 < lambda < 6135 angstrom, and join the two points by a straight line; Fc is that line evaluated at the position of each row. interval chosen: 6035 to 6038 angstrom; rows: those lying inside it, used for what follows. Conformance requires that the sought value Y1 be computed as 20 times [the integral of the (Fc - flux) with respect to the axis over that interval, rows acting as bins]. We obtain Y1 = -185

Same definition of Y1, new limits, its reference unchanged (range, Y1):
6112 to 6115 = -204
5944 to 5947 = -633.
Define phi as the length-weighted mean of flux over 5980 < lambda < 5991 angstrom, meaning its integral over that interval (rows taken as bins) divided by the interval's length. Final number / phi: 73.0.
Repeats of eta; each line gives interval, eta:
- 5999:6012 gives 6004.26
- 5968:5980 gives 5969.80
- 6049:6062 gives 6054.24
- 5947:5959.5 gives 5947.84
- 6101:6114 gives 6101.82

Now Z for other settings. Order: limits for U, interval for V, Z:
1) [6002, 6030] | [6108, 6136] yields -0.0011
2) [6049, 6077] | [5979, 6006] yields 0.0026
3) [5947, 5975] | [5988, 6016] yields 0.0001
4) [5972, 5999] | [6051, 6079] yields -0.0022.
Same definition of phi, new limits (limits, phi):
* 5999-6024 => 70.0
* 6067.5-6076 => 70.2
